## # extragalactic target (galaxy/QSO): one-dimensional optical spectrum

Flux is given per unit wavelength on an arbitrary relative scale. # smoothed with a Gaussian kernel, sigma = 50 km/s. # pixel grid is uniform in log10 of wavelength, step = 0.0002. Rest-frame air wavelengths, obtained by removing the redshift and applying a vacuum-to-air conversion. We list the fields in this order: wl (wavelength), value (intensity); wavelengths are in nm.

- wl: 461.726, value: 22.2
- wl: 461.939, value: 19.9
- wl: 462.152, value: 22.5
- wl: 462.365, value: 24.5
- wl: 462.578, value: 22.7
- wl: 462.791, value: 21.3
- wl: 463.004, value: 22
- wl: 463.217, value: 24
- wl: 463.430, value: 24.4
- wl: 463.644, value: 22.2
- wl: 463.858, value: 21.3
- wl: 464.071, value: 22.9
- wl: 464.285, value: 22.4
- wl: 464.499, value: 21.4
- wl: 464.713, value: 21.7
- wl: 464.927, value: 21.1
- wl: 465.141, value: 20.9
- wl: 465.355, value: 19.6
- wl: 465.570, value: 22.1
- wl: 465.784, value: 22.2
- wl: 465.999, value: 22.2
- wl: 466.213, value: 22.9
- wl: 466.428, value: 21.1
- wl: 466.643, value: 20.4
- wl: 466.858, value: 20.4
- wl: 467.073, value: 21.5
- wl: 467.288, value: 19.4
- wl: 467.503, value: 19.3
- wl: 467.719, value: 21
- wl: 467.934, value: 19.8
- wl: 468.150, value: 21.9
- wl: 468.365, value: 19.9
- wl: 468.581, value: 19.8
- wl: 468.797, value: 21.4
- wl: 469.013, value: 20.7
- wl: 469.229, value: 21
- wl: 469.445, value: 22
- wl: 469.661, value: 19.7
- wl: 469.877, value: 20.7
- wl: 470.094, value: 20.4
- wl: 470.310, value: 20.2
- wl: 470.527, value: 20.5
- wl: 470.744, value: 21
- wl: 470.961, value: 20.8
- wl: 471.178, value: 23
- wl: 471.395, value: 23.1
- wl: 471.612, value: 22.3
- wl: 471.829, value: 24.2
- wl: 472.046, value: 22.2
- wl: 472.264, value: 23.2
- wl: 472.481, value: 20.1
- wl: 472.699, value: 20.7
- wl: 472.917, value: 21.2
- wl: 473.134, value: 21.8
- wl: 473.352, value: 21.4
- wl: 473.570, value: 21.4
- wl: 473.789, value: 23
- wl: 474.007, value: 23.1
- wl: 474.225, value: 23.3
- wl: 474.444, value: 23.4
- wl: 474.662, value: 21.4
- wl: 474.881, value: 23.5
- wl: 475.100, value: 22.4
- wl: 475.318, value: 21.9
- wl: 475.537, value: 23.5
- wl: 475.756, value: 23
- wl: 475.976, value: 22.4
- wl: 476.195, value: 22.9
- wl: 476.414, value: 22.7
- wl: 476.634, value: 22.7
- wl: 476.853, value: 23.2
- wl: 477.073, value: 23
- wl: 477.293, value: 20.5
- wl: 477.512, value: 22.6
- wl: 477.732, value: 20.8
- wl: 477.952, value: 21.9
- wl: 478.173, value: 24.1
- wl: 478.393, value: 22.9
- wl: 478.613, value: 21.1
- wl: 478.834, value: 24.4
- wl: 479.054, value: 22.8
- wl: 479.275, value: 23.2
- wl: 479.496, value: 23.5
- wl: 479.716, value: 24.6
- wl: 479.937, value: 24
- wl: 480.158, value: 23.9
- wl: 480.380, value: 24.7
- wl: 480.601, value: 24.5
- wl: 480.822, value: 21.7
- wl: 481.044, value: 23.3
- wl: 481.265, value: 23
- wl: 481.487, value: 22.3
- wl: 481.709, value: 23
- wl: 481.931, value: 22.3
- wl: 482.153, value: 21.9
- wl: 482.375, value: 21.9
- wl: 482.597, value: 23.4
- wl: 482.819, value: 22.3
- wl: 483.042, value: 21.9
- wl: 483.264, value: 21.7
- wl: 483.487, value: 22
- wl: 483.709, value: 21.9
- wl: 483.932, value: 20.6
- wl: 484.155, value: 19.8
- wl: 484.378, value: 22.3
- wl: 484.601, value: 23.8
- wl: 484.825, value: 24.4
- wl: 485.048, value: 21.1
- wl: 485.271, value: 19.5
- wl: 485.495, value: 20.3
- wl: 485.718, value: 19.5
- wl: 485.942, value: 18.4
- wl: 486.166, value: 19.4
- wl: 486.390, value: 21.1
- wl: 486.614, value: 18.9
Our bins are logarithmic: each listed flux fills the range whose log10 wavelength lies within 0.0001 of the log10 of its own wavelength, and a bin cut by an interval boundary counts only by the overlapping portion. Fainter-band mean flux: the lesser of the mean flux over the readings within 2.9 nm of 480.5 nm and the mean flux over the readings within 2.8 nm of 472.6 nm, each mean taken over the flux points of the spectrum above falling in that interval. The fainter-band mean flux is 21.9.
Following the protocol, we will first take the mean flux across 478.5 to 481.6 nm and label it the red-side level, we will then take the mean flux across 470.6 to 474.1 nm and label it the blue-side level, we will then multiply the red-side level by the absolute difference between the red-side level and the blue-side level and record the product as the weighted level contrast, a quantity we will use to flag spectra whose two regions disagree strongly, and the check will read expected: 31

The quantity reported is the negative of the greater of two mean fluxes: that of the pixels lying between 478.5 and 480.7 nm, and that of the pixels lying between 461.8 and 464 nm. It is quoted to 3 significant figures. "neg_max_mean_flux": -23.7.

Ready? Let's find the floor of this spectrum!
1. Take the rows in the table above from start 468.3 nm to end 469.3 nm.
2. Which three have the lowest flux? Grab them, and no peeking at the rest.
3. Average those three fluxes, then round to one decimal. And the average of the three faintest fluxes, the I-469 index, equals 20.1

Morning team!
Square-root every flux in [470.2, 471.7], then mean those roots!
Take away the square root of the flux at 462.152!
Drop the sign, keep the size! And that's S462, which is 0.10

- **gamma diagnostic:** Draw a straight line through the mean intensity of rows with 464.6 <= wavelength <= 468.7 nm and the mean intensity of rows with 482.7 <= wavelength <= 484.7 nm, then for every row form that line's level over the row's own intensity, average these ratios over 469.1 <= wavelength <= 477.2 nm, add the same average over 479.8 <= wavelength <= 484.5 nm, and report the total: 1.93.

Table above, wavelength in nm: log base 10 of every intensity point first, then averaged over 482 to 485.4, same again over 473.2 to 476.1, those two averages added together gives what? 2.69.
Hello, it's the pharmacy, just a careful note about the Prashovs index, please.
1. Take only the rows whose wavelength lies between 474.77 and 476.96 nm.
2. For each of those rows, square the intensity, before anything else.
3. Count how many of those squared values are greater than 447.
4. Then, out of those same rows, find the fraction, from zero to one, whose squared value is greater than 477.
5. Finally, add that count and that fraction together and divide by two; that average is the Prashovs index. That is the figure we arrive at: 5.5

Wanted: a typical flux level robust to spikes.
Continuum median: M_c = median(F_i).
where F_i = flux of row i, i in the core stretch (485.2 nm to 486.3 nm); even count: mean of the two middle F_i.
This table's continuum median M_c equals 19.5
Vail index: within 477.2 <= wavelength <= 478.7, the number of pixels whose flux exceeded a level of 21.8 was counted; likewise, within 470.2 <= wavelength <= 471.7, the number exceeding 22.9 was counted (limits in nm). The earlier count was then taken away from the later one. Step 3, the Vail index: -2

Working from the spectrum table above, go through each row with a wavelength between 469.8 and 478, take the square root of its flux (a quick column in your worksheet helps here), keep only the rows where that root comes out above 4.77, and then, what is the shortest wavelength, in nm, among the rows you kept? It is 471.178 nm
